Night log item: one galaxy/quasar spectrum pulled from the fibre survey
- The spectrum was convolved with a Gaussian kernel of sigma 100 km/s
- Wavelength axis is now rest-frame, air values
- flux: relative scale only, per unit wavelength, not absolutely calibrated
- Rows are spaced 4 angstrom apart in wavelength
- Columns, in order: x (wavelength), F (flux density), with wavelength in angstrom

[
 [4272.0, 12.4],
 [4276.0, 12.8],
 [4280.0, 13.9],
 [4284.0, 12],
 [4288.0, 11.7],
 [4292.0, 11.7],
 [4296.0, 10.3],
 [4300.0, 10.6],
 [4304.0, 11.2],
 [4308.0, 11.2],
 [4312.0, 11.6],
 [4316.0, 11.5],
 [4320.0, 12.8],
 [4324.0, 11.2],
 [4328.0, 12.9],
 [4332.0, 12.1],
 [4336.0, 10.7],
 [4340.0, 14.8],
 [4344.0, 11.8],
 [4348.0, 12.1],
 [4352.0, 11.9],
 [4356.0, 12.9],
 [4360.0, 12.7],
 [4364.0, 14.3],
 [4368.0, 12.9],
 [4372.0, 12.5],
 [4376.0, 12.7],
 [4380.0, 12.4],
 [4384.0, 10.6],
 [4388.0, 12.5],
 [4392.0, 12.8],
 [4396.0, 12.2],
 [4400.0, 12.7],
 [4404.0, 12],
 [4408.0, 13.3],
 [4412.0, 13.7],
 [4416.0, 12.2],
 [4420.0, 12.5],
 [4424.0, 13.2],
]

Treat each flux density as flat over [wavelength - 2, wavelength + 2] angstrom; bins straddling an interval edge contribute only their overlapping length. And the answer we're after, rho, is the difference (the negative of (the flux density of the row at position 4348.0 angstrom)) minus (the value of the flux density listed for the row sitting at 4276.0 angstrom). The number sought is -24.9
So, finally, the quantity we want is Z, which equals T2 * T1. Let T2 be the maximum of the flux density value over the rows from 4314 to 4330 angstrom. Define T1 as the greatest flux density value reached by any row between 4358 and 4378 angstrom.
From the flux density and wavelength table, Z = 184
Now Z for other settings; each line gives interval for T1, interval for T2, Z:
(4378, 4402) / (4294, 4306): 143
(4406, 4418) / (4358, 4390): 196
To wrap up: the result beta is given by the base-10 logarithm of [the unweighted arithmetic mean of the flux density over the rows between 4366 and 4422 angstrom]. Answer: 1.10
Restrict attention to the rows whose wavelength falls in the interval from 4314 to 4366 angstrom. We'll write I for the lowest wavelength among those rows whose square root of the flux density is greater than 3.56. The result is 4320.0 angstrom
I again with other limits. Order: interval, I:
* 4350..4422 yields 4356.0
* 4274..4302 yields 4276.0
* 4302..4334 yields 4320.0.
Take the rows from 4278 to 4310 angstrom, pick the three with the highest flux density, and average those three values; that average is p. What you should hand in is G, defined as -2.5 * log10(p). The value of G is -2.75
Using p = 12.5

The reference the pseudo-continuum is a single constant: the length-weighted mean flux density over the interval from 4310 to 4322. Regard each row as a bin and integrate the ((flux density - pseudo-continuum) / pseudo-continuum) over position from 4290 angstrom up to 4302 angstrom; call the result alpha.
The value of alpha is -1.1 angstrom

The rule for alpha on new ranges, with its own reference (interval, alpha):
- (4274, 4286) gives 0.9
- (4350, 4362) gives 0.5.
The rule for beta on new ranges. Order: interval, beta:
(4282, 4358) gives 1.07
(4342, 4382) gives 1.10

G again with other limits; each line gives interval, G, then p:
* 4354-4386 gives -2.82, 13.4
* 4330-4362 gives -2.82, 13.5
